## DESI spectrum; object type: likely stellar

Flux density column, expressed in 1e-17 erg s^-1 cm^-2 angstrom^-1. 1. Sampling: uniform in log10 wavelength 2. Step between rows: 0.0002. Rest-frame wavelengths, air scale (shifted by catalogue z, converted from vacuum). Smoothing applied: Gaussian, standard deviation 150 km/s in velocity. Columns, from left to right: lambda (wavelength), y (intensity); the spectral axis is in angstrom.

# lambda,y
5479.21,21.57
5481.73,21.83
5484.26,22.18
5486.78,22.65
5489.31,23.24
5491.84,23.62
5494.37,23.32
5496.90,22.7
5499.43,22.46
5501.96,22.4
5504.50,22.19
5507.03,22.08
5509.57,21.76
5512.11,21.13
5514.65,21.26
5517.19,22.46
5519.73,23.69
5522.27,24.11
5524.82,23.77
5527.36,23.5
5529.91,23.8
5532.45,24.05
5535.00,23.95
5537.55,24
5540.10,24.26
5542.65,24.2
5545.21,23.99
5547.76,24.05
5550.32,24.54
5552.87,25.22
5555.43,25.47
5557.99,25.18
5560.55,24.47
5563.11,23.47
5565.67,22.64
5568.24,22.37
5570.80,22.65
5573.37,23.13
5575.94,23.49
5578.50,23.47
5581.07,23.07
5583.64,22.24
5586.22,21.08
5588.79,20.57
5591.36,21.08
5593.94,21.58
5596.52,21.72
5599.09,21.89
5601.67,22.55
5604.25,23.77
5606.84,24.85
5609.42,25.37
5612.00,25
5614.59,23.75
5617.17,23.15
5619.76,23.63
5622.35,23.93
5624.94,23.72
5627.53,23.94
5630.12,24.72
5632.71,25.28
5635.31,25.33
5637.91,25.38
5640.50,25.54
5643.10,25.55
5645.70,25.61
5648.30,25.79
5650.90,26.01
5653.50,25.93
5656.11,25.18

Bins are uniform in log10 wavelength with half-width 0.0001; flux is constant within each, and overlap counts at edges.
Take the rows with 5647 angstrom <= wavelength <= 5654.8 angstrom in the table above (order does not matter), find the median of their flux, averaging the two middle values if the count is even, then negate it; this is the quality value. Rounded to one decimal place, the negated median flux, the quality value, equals -25.9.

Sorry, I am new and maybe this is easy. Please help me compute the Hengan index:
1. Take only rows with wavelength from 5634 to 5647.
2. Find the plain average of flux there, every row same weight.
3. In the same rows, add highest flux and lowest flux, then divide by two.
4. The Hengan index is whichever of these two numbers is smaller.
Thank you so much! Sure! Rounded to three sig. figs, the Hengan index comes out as 25.5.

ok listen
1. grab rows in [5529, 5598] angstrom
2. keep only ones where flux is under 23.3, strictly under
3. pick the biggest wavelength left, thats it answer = 5596.52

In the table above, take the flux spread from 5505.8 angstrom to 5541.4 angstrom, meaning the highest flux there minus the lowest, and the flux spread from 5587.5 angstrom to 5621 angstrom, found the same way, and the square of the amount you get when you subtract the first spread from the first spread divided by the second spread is 6.1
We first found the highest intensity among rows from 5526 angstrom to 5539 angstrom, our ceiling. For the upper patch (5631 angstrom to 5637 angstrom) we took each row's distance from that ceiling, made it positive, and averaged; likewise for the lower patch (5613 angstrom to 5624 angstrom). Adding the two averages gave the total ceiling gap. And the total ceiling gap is 1.7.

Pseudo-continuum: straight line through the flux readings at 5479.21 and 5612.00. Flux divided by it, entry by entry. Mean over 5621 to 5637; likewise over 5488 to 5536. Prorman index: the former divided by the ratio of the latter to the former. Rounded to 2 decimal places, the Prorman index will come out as 0.91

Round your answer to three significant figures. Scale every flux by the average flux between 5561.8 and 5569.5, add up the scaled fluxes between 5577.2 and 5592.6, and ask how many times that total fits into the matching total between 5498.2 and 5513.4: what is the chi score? 1.00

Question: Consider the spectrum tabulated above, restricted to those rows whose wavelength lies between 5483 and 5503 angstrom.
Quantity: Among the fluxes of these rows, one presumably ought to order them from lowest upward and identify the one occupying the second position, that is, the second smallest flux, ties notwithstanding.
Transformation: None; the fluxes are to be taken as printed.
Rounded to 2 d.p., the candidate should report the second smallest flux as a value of 22.40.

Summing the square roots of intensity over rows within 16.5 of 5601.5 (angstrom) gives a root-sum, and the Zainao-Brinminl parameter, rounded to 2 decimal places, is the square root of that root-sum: 7.88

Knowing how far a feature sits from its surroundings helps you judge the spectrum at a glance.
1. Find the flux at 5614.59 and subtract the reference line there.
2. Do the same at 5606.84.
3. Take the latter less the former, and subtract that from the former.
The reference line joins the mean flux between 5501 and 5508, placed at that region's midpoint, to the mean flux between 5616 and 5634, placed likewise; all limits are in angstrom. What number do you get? -1.4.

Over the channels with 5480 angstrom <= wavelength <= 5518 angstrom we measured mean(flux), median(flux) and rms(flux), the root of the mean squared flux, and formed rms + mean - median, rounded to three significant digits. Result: 22.3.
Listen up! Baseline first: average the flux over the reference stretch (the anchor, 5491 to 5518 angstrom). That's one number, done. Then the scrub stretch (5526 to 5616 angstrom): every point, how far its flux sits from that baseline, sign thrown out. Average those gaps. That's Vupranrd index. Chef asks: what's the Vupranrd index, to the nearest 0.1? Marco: 1.5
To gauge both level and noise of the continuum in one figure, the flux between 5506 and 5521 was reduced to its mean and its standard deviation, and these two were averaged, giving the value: 11.5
